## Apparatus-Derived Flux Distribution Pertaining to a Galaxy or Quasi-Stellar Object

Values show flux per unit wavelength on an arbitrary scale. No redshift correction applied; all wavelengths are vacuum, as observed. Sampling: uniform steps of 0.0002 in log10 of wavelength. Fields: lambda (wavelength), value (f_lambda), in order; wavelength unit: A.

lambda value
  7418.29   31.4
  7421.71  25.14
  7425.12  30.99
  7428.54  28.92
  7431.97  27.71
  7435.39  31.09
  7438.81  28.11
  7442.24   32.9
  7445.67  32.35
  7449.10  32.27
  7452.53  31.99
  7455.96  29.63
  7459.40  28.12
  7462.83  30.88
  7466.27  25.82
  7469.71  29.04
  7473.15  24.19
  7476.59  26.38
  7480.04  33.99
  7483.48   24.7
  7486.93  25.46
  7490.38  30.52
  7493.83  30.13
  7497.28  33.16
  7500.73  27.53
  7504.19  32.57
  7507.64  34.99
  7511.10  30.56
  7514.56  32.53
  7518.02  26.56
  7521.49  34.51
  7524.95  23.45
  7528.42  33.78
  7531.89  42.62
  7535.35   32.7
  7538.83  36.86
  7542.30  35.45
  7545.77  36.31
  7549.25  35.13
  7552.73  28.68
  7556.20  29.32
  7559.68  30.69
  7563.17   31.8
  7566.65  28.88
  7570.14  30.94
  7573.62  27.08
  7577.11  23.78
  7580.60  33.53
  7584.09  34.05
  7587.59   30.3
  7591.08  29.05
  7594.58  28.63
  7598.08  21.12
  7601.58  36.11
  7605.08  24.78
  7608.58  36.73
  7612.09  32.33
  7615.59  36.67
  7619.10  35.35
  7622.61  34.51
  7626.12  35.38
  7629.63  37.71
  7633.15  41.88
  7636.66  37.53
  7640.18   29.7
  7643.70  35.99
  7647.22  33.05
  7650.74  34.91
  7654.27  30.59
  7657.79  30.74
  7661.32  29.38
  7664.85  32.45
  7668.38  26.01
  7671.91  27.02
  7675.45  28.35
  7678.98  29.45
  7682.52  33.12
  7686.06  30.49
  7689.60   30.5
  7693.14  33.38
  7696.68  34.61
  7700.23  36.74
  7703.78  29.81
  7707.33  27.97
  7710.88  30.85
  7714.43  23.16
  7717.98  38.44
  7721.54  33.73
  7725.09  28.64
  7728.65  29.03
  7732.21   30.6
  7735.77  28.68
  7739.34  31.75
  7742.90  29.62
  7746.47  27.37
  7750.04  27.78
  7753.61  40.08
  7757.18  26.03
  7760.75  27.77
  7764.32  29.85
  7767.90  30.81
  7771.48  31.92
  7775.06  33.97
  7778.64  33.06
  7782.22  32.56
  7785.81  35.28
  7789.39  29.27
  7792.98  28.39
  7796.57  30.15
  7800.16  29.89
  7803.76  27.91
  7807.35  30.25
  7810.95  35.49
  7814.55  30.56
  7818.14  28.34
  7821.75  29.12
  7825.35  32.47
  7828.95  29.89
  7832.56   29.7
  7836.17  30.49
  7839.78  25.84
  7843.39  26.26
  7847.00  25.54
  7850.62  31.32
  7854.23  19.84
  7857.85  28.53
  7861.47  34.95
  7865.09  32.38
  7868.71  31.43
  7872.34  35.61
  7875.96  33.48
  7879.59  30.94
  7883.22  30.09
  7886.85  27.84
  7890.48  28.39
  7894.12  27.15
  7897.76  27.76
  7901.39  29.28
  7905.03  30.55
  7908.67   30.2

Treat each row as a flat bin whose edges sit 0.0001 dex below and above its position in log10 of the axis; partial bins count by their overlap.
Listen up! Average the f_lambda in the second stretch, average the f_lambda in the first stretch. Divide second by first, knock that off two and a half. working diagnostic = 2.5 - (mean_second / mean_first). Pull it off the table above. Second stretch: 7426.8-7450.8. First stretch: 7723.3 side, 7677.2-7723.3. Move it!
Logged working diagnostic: 1.54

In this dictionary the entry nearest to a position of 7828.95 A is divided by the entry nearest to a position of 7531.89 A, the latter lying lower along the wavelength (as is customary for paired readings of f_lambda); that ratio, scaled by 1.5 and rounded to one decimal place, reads 1.1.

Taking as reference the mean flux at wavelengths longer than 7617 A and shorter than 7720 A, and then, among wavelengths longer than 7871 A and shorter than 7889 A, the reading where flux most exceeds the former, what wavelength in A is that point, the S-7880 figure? 7872.34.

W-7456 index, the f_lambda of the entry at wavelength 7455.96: 29.63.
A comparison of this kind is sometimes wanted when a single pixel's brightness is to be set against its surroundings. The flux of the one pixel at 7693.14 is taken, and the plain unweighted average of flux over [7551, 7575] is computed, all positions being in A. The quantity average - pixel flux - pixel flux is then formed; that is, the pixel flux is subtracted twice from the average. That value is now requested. -37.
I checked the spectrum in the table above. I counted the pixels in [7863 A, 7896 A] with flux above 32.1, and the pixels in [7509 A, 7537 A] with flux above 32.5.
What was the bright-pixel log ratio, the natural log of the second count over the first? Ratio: 0.51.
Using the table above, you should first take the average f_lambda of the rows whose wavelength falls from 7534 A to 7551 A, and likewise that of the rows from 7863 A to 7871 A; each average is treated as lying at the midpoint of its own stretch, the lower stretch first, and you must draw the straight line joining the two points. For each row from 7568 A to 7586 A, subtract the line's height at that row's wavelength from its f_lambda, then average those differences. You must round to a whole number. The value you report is -5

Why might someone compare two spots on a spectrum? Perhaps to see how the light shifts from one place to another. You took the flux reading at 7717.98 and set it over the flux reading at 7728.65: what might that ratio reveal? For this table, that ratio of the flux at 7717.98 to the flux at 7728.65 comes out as 1.3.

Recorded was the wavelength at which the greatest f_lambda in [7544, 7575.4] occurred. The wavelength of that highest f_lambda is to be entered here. 7545.77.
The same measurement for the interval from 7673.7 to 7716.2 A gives 7700.23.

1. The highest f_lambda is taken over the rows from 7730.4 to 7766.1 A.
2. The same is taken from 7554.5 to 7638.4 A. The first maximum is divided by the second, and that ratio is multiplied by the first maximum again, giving 38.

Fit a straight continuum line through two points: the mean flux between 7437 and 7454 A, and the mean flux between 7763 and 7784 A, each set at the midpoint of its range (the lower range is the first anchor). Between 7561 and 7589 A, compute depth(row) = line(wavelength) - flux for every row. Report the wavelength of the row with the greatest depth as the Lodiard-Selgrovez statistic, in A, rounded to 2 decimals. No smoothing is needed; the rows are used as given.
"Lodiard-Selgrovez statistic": 7577.11 A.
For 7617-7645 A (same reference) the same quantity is 7640.18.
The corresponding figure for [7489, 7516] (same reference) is 7500.73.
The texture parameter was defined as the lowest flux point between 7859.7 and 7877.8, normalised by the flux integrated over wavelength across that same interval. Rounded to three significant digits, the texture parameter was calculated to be 0.0517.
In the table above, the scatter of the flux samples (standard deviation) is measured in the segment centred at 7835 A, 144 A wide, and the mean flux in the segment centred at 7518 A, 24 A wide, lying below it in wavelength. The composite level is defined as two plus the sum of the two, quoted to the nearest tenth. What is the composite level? 35.9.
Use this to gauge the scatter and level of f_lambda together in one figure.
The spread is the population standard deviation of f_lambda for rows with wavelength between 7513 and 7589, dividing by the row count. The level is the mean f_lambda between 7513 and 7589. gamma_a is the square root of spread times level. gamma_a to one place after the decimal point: 11.8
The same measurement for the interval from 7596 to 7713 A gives 11.7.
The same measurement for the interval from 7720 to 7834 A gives 9.3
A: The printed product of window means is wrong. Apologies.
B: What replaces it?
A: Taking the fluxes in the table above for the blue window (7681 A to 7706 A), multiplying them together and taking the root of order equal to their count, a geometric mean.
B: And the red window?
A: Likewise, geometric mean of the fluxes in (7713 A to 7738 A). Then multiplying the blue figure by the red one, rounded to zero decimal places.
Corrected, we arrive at 978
